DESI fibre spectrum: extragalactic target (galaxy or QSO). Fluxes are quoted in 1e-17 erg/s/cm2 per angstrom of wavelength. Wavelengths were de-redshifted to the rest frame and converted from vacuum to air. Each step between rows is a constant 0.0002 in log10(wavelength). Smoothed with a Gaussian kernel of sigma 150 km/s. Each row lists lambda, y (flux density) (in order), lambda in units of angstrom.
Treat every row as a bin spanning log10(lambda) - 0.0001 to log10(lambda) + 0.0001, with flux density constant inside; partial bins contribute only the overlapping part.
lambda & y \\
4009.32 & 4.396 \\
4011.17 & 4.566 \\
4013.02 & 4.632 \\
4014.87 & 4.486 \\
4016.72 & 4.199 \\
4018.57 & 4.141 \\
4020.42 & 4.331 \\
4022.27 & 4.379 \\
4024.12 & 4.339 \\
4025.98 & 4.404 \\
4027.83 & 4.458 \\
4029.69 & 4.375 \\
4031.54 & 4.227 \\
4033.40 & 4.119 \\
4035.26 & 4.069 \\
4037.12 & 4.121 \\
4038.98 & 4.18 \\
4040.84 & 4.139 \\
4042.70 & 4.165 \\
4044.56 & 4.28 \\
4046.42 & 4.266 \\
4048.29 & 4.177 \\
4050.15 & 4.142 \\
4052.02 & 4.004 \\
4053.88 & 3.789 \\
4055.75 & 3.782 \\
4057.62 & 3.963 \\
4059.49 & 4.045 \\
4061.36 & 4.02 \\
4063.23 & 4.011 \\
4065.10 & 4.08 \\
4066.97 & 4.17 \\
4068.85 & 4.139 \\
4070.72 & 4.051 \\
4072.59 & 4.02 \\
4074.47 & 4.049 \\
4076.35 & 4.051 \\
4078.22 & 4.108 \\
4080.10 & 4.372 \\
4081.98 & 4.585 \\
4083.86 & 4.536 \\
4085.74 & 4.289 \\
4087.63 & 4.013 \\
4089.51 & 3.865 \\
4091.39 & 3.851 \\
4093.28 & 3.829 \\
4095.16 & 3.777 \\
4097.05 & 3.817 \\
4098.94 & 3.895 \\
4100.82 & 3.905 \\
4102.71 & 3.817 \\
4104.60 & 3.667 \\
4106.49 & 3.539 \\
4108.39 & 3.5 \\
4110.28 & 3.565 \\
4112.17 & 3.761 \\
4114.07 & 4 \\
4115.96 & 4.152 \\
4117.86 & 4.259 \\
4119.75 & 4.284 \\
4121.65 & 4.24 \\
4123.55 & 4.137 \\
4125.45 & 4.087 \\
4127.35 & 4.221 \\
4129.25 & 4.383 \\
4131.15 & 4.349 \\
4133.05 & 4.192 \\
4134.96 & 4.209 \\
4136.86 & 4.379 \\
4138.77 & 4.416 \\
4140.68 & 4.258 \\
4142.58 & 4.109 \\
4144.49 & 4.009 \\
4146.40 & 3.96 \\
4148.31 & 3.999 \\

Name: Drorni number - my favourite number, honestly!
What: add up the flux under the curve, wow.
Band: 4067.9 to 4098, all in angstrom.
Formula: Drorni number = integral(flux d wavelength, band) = 123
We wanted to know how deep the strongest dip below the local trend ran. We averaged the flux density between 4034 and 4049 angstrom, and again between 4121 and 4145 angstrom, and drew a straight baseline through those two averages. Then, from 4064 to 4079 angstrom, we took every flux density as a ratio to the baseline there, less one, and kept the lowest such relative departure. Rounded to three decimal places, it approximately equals -0.041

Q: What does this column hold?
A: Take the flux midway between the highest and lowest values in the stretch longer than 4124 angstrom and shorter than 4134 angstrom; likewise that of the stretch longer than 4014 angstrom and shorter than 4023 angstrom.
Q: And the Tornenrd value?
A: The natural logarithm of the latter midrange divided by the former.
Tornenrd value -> 0.018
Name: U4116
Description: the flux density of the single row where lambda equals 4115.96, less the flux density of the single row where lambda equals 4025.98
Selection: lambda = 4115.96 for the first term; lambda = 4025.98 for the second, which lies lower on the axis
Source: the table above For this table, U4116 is -0.3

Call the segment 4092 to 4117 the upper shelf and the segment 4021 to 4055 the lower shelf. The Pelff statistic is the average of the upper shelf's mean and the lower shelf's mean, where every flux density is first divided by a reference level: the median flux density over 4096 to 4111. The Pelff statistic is 1.067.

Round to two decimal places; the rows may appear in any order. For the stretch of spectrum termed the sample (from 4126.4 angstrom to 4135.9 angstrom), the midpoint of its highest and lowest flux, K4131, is 4.29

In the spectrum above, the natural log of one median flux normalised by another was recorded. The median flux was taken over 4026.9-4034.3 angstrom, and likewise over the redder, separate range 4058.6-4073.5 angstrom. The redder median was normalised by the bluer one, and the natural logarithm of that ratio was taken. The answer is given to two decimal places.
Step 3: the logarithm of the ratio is -0.06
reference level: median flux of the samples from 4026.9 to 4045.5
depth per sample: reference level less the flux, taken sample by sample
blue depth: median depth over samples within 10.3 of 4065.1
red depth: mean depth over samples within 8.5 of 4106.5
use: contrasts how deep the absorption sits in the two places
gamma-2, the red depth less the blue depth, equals 0.31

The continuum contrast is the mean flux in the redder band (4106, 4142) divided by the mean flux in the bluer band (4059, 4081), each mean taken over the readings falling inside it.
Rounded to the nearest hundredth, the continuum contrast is 1.00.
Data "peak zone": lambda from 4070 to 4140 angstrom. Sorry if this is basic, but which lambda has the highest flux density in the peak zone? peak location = 4081.98 angstrom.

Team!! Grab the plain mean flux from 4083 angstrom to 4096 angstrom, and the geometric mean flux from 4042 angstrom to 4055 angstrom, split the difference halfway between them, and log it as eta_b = 4.07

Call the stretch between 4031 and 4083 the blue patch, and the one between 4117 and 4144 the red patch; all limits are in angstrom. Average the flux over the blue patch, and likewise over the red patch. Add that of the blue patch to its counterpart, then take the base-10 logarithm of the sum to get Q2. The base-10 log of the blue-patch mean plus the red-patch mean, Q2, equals 0.922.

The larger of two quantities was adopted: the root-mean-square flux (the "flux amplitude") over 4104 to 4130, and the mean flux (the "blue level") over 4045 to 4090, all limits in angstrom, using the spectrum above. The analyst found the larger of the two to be 4.11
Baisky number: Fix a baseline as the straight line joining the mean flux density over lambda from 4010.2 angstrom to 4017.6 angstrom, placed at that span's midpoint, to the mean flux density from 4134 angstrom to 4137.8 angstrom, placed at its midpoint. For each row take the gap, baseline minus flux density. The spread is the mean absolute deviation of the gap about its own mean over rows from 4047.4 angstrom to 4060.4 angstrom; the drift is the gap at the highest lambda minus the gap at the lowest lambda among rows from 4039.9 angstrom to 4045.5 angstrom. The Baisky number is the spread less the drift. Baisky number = 0.27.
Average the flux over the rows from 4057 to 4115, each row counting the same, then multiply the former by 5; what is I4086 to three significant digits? 19.9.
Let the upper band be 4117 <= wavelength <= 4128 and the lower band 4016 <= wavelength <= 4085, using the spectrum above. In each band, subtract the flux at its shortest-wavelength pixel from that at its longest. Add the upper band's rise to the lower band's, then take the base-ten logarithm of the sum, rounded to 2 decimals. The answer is -0.52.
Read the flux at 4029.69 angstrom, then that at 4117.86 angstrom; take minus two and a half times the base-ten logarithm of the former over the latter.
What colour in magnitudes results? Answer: -0.029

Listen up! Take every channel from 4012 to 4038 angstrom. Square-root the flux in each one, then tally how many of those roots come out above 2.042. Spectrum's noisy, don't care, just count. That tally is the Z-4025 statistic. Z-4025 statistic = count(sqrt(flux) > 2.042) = 10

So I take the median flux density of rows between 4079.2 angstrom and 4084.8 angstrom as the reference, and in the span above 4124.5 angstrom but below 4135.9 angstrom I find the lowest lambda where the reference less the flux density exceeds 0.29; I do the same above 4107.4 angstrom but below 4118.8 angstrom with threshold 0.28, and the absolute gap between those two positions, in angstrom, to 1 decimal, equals 17.1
